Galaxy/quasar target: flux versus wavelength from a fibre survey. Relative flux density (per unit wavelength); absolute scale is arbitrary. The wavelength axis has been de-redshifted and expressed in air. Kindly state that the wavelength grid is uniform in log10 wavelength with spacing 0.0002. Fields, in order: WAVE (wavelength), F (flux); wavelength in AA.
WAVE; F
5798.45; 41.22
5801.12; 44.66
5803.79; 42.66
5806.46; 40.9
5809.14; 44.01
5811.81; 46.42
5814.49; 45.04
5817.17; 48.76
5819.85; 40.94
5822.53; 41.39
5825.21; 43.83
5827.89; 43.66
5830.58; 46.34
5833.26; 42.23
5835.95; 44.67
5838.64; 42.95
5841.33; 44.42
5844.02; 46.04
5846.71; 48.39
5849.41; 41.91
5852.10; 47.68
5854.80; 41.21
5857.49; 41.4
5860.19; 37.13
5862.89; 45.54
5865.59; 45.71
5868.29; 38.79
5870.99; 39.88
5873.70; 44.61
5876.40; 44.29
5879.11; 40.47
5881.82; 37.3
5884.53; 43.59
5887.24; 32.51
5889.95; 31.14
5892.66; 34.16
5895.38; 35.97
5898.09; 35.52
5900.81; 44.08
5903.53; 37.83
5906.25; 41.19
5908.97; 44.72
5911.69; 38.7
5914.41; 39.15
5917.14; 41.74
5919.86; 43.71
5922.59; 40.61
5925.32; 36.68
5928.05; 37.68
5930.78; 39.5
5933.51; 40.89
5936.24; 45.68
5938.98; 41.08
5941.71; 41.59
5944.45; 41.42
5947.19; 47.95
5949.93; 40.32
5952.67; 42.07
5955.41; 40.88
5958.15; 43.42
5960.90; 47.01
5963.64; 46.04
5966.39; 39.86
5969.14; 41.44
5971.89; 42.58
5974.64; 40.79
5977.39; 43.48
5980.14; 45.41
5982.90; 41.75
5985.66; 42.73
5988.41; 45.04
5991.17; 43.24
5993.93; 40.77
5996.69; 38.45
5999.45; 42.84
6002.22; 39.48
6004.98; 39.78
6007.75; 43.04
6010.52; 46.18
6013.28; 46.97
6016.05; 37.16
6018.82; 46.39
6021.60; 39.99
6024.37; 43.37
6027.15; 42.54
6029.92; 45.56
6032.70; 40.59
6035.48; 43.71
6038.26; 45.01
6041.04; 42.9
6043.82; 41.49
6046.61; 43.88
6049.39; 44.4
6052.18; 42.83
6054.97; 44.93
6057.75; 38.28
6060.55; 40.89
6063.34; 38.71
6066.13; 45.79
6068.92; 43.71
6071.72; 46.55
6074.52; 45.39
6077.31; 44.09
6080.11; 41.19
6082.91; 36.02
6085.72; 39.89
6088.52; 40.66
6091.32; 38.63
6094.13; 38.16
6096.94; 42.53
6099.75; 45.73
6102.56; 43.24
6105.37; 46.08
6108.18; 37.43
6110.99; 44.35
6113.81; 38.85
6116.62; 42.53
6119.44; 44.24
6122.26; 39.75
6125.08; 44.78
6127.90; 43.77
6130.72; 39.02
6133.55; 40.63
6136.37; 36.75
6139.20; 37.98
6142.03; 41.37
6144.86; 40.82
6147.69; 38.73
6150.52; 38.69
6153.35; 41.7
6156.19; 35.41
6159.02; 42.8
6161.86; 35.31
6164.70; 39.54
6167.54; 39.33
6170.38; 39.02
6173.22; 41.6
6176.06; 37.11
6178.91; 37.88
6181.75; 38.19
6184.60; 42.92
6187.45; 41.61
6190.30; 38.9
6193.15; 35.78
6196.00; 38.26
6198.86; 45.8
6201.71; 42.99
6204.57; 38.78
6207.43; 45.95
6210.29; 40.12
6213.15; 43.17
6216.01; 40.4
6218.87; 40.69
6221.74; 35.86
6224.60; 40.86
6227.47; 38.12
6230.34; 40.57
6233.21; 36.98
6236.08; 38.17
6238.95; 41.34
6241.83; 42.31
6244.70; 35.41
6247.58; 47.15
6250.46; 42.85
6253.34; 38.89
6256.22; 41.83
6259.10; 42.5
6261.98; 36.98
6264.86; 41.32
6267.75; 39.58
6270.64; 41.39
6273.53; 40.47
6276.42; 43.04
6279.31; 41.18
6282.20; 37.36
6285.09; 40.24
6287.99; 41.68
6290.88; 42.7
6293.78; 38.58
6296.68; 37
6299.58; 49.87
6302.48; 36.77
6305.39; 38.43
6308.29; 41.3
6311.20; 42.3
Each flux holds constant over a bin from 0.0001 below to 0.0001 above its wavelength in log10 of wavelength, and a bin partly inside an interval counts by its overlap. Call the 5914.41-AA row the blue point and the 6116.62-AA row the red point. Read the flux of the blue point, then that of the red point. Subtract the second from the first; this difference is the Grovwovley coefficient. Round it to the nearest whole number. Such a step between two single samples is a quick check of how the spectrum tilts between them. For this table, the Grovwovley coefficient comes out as -3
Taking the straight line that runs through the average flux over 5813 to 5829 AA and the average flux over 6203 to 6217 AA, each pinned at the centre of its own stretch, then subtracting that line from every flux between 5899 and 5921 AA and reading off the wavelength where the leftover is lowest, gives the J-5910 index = 5903.53 AA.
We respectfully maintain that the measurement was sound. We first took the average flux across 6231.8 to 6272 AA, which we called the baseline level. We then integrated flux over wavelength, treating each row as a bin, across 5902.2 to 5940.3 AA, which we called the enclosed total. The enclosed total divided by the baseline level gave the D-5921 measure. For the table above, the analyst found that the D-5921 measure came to 38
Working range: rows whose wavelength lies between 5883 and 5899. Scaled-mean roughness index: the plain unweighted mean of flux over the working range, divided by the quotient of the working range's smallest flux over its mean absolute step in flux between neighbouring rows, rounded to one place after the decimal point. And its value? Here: 4.0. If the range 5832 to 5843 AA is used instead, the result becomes 1.9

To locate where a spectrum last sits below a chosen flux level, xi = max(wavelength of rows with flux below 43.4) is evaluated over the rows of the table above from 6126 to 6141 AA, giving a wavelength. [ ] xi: 6139.20 AA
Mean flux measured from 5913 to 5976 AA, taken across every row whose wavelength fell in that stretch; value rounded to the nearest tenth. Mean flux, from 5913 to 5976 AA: 41.8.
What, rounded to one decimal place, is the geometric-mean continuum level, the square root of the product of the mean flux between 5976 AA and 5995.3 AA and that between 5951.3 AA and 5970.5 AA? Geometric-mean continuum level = 43.1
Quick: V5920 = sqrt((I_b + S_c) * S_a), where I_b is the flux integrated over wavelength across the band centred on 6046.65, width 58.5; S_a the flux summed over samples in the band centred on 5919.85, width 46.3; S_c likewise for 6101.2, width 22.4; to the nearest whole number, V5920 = 1406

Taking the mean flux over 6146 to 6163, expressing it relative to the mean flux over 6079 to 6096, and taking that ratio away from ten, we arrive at 9.01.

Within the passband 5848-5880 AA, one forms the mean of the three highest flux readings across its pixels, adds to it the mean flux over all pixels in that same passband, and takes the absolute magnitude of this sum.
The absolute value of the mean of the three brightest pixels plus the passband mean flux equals 88.7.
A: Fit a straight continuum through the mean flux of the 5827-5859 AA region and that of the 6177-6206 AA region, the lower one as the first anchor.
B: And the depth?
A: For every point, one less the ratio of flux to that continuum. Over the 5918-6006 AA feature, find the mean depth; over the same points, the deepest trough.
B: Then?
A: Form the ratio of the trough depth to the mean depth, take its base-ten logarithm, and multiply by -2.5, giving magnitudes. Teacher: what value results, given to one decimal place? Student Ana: -2.3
